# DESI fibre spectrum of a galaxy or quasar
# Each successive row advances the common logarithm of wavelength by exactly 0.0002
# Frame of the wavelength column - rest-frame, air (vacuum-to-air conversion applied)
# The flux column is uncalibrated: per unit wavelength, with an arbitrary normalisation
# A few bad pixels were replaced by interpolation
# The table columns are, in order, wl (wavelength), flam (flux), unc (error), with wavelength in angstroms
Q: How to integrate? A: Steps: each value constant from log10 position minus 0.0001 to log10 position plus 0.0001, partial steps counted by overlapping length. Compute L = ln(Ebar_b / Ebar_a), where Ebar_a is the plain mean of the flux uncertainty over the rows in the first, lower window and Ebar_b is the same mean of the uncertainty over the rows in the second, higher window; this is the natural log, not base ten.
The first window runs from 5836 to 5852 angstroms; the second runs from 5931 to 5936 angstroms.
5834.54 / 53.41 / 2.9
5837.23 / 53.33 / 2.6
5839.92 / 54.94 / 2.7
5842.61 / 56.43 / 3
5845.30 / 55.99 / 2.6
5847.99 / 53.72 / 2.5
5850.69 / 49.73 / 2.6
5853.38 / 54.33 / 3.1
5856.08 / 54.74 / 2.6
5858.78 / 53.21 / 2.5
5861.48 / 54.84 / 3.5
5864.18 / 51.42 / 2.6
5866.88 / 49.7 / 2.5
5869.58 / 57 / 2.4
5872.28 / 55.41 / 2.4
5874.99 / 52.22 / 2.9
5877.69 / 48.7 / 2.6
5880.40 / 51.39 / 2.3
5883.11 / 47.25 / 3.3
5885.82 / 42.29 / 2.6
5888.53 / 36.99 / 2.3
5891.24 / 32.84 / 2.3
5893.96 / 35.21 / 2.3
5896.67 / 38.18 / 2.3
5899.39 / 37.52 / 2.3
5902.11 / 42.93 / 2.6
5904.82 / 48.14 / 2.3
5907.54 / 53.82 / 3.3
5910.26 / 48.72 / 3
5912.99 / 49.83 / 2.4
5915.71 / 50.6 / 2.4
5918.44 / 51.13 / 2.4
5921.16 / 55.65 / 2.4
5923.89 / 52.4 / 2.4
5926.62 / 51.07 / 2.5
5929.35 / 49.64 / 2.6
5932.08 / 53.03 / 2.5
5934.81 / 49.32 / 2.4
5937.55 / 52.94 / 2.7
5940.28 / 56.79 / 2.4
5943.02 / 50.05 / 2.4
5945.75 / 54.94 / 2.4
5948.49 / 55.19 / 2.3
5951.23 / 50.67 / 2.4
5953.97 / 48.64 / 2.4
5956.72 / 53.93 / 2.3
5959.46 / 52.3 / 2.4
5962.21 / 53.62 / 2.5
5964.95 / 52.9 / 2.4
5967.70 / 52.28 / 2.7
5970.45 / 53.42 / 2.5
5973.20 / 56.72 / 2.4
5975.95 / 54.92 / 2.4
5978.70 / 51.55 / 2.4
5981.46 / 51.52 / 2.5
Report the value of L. -0.085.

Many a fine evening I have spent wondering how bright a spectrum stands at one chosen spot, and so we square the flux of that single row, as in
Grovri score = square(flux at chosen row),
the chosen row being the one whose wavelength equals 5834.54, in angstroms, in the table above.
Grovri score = 2853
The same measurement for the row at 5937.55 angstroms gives 2803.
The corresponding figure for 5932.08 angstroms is 2812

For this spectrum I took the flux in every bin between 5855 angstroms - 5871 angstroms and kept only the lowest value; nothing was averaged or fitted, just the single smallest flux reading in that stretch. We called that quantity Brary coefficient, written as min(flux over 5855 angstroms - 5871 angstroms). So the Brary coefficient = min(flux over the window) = 49.7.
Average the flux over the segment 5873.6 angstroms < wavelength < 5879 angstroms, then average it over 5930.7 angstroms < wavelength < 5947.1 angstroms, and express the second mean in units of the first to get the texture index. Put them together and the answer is 1.05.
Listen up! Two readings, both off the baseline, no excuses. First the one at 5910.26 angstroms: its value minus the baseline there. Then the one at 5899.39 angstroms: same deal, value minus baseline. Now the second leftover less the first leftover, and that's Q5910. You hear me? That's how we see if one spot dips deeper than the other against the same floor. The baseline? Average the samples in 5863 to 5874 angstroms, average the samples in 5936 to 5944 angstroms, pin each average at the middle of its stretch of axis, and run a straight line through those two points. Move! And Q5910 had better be -11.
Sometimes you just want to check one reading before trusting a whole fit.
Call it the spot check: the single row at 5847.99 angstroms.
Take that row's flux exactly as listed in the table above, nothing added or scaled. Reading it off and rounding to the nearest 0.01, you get 53.72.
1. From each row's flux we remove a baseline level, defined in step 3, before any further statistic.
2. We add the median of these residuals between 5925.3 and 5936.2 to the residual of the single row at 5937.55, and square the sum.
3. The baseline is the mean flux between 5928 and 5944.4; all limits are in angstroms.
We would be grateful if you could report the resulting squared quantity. 0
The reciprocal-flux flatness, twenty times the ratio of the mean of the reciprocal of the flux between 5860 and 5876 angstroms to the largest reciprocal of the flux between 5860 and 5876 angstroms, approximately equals 18.6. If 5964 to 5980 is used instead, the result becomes 19.2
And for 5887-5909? 16.5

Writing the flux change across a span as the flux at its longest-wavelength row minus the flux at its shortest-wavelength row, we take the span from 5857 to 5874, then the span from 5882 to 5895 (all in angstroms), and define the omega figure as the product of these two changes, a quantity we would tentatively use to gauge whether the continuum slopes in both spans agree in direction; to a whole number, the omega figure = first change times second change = -26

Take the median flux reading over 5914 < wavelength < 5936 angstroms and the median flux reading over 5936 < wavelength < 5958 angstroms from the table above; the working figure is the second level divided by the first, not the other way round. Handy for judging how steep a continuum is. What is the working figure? 1.05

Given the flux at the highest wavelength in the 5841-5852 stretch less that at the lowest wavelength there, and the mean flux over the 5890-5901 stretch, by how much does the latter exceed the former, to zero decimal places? 43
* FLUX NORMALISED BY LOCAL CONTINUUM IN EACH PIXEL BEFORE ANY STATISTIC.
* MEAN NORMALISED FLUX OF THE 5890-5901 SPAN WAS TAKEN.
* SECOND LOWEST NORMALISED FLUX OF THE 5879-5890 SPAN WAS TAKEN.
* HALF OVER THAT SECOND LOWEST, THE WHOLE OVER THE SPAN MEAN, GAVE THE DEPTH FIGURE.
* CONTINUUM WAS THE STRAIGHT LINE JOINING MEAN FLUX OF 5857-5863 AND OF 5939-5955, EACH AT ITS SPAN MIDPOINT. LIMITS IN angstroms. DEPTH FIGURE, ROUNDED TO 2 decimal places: 0.94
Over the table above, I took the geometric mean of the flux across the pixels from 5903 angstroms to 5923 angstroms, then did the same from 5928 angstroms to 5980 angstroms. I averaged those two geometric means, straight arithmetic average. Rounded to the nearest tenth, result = 51.9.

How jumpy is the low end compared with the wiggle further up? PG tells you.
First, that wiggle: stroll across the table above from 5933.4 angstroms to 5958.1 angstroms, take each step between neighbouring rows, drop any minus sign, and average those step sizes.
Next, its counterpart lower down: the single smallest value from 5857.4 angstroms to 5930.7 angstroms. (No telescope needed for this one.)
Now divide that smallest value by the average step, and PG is 8.4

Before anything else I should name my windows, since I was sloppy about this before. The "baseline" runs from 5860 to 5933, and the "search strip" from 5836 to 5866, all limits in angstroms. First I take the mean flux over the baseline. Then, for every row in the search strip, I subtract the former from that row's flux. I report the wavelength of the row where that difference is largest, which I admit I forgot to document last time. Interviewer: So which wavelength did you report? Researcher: 5842.61 angstroms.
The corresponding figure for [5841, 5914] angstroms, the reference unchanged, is 5869.58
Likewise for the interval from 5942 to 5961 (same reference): 5948.49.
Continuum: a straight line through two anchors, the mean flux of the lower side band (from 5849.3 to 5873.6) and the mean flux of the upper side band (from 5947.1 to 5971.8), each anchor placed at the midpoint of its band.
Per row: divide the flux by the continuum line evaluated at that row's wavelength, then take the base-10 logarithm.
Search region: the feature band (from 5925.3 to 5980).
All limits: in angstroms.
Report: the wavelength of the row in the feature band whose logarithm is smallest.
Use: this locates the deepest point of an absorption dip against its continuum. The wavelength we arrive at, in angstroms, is 5953.97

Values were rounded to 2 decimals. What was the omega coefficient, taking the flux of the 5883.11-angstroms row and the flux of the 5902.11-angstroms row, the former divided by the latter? 1.10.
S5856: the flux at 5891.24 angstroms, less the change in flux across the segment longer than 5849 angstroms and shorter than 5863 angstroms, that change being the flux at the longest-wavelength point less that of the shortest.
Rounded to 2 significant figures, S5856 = 28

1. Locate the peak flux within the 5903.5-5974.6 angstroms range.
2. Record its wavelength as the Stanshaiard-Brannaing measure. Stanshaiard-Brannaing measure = 5940.28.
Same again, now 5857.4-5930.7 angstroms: 5869.58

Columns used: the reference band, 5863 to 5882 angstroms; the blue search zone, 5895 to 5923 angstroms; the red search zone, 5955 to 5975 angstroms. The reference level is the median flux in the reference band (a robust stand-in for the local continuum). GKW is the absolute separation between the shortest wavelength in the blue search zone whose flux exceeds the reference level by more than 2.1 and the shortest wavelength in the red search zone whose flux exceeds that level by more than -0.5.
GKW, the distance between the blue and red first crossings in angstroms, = 49.2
